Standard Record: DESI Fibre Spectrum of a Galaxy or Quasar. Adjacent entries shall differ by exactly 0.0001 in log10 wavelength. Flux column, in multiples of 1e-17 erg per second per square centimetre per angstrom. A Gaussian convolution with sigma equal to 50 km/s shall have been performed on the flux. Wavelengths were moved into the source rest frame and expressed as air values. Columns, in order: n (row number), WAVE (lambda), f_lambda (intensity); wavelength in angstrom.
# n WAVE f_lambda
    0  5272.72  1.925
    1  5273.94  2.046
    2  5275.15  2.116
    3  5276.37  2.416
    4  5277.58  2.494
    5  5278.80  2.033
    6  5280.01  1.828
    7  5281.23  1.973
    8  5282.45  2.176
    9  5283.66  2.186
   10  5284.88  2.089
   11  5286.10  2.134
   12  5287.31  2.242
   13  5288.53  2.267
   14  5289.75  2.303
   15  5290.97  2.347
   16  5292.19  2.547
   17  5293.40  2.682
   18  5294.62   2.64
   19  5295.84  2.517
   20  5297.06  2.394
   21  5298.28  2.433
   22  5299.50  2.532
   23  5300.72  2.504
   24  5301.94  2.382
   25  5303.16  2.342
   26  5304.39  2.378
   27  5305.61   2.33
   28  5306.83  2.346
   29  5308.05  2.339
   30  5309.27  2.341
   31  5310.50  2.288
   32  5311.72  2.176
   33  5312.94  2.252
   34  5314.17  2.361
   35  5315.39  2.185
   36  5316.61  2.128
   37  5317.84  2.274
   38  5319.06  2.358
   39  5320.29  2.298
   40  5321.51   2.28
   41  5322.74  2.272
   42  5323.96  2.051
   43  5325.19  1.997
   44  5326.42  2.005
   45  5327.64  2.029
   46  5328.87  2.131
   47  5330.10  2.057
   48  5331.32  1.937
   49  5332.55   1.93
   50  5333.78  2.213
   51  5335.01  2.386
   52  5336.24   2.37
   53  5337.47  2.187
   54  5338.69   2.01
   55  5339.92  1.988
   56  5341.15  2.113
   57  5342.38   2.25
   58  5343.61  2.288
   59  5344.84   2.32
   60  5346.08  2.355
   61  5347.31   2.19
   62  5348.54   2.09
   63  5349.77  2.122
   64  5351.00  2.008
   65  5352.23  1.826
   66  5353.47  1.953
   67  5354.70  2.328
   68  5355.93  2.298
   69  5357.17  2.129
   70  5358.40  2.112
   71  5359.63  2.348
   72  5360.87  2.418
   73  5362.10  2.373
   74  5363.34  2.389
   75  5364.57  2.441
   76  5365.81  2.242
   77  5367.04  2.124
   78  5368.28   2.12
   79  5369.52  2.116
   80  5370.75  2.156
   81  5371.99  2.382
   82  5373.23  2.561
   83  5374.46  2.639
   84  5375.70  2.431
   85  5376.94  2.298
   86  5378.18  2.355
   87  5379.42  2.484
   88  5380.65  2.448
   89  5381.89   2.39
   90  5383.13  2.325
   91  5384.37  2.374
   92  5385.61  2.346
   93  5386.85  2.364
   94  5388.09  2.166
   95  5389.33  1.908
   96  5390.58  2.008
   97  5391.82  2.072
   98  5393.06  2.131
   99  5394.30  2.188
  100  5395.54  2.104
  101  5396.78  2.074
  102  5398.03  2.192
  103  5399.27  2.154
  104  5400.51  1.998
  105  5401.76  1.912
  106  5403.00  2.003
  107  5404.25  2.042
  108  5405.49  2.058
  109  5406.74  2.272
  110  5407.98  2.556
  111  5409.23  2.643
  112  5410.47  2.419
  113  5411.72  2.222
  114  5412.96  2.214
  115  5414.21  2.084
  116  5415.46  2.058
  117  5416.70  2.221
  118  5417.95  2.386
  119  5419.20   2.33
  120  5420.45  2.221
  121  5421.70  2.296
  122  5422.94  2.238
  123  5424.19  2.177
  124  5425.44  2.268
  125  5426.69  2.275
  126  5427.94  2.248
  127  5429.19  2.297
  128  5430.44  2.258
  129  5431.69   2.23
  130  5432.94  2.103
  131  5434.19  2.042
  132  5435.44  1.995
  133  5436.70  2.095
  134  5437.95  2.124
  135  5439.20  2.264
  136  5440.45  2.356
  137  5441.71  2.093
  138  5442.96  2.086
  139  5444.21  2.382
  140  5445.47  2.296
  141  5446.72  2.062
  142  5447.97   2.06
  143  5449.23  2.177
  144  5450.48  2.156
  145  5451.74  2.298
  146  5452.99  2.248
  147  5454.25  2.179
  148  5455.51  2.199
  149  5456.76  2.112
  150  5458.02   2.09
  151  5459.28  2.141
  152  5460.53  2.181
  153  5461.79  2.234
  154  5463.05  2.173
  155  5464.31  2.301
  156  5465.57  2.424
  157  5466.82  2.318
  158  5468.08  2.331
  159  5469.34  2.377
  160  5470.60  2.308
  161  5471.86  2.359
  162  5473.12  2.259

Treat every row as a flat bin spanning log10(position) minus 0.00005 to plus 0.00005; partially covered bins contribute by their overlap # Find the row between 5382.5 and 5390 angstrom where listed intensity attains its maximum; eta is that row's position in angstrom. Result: 5384.37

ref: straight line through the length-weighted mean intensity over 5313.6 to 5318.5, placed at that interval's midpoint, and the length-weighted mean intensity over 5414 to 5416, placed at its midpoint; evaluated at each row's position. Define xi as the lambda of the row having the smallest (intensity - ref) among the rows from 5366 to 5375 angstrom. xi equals 5369.52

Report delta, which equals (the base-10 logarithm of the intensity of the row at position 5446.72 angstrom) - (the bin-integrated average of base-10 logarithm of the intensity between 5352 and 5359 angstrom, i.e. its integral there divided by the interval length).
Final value -0.011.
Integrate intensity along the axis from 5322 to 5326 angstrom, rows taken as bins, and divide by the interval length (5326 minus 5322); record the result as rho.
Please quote 2.10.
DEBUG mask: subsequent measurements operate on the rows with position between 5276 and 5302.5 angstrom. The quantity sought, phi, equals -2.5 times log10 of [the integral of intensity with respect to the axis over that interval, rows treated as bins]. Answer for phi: -4.473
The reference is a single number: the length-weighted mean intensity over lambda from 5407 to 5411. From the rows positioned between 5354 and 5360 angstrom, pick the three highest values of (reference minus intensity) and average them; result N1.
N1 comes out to 0.34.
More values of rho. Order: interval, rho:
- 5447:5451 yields 2.13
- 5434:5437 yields 2.03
